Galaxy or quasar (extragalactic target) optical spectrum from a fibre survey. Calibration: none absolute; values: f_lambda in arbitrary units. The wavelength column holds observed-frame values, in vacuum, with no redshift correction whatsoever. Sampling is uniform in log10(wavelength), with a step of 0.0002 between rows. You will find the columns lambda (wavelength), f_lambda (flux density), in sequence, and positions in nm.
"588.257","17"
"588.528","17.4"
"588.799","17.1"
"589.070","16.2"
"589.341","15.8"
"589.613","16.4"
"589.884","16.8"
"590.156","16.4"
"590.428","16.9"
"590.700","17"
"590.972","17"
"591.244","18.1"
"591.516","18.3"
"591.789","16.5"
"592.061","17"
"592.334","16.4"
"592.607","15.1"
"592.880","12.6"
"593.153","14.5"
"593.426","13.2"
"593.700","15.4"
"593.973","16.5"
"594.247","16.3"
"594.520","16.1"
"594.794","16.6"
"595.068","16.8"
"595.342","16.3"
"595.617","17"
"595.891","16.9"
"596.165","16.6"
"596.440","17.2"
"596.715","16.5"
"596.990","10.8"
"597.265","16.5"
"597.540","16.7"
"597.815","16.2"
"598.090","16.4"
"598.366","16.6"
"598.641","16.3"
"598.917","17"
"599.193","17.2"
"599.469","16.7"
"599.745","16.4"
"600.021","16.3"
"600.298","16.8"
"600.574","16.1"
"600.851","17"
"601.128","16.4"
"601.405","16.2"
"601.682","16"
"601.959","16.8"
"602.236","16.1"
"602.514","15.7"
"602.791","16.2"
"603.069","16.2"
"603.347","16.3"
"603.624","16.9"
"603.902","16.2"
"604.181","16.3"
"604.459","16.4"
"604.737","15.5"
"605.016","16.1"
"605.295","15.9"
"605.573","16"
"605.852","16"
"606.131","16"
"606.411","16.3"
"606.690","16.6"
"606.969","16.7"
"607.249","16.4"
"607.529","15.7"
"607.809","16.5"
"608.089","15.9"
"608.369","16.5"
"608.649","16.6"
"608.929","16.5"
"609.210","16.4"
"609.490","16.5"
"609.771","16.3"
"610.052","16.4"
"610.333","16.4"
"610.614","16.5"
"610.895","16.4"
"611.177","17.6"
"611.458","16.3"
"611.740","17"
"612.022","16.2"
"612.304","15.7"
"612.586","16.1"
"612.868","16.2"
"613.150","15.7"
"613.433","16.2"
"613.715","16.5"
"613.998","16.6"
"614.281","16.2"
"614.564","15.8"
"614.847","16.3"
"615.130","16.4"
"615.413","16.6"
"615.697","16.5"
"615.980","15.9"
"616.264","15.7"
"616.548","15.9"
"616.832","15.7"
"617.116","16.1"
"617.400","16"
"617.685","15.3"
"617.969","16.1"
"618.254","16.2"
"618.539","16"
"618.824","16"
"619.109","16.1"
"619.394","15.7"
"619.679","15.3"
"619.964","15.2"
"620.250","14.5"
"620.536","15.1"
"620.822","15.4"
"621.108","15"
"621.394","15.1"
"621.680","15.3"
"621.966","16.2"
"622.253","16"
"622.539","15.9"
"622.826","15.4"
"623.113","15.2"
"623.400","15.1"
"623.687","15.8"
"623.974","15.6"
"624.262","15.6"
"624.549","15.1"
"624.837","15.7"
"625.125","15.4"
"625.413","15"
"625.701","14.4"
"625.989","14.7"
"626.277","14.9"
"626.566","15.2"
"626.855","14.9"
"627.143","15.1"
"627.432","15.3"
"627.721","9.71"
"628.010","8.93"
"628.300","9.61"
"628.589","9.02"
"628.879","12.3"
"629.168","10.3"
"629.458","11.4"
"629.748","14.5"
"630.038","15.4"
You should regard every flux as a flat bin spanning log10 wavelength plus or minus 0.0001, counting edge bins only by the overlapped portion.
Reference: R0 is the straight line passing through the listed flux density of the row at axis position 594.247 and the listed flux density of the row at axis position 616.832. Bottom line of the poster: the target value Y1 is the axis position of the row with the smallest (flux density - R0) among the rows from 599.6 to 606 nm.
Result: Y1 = 604.737 nm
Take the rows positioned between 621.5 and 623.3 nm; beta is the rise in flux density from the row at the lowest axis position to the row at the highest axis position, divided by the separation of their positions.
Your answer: -0.07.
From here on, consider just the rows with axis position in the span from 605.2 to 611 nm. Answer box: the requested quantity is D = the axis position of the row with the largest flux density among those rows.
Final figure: 606.969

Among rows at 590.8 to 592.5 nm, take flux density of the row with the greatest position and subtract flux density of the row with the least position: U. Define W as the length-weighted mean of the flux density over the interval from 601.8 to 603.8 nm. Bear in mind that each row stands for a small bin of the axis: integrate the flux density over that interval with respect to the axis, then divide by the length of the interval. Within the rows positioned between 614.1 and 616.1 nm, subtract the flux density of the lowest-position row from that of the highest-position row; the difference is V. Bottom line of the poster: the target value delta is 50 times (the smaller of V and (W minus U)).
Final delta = -15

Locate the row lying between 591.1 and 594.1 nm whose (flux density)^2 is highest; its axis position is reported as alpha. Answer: 591.516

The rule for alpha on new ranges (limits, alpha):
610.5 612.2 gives 611.177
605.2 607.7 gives 606.969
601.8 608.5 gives 603.624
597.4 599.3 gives 599.193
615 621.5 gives 615.413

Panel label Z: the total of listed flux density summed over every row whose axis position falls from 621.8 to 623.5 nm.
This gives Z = 94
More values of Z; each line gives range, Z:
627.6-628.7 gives 37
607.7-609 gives 82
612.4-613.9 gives 81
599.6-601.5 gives 115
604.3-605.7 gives 80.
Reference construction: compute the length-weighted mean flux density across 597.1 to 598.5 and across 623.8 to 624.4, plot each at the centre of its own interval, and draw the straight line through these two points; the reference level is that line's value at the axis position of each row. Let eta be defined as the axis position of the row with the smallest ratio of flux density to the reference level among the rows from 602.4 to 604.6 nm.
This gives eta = 602.514 nm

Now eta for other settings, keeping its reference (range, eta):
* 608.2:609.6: 609.210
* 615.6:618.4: 617.685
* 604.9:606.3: 605.295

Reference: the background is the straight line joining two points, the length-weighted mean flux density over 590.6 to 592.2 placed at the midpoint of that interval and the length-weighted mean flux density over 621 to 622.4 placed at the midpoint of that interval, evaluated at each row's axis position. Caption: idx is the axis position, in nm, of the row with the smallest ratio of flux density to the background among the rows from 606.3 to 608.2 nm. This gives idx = 607.529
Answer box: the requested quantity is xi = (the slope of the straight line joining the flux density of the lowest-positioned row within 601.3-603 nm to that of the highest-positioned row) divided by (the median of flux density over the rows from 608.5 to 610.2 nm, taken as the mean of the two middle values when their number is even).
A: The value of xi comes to 0.000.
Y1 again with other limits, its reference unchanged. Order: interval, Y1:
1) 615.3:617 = 616.264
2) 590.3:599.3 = 596.990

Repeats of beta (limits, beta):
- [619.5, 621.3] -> -0.21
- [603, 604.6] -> 0.14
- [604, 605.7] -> -0.22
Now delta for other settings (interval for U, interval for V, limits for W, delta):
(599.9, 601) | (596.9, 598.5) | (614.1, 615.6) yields 290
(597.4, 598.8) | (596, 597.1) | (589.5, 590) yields -290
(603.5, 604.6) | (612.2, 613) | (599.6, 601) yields 25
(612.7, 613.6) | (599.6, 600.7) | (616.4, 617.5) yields -15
